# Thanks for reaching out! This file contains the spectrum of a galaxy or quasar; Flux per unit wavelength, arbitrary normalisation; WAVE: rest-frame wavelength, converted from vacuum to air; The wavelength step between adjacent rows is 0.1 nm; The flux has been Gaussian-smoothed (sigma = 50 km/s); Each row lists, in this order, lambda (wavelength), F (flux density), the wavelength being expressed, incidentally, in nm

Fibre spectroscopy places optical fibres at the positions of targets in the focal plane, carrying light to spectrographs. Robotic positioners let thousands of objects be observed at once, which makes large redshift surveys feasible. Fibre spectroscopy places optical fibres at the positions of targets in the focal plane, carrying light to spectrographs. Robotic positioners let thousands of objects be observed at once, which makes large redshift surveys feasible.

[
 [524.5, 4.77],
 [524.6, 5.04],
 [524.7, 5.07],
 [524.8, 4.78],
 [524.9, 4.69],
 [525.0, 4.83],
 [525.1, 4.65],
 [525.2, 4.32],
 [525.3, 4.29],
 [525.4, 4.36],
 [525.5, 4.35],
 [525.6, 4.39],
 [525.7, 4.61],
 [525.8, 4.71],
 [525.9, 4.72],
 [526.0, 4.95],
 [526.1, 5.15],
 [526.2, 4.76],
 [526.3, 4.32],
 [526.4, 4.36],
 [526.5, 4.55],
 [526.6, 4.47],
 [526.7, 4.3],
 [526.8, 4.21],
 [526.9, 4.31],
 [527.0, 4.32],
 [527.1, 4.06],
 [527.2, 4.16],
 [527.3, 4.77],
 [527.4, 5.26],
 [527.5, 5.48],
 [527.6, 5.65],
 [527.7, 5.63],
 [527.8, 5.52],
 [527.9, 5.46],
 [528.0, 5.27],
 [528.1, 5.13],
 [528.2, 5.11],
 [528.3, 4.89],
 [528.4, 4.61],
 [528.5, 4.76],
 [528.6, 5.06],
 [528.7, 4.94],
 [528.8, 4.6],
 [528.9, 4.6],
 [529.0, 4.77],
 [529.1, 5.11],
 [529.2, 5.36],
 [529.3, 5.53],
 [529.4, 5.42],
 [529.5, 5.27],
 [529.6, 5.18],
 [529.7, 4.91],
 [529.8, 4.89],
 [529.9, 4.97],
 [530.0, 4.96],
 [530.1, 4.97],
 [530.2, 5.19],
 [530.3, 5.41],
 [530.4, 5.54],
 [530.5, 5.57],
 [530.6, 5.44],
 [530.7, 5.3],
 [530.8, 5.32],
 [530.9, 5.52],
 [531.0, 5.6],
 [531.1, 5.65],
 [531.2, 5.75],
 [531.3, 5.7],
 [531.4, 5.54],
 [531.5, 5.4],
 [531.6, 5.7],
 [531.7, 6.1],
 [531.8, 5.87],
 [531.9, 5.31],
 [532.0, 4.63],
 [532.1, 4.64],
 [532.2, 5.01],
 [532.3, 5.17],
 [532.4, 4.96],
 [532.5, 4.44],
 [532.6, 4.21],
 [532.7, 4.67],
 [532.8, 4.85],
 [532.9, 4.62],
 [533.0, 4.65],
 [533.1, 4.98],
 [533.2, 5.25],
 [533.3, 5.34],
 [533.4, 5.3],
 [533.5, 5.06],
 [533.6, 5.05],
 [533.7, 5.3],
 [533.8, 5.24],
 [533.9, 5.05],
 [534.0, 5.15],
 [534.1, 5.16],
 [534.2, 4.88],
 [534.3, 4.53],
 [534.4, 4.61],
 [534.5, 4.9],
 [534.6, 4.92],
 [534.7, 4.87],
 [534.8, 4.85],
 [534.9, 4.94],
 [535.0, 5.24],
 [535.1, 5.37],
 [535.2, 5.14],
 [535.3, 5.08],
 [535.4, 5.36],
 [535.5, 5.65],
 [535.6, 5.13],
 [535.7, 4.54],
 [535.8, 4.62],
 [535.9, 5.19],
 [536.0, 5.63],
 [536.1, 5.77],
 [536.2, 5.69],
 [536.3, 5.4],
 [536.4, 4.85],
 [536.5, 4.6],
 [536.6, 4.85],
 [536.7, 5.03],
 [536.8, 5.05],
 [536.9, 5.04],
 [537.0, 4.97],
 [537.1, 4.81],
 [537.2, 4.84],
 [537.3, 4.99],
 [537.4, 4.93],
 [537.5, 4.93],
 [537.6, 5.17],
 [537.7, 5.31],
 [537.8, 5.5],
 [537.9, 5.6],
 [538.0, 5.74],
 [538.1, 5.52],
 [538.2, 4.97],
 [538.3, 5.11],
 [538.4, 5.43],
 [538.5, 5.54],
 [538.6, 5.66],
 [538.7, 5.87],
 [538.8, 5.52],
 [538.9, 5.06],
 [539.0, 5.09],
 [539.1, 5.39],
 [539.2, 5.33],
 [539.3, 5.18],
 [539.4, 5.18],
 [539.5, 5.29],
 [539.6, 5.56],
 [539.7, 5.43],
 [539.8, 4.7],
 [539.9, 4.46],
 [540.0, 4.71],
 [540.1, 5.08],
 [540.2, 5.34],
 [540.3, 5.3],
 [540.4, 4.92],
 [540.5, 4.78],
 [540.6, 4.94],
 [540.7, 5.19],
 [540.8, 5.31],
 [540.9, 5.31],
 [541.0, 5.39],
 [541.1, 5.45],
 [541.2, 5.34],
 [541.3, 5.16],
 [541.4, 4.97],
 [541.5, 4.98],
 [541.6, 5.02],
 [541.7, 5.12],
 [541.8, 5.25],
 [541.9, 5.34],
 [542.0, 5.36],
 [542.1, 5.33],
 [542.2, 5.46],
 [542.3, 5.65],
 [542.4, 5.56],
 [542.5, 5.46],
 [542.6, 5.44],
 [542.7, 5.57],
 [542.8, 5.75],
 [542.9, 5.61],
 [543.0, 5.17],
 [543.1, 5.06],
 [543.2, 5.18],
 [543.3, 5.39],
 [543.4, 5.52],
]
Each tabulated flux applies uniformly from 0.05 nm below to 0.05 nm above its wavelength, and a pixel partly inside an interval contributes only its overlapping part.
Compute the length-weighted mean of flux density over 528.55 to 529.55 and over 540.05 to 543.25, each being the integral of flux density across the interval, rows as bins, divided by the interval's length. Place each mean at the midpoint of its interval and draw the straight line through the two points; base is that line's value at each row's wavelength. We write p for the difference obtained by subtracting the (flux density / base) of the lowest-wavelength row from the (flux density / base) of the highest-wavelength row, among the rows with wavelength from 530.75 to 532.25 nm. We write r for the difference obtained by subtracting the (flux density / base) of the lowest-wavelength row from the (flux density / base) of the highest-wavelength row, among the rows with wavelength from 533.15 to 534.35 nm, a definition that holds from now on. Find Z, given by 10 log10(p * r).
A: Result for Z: -20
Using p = -0.07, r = -0.14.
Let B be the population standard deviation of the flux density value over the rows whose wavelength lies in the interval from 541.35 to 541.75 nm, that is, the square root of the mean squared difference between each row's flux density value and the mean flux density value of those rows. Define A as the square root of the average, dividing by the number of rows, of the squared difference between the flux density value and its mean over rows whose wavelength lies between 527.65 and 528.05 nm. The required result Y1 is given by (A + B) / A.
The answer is 1.45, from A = 0.131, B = 0.059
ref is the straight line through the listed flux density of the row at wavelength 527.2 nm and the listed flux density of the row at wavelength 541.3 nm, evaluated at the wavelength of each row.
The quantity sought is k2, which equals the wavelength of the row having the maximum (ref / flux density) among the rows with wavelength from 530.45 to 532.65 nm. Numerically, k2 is 532.6 nm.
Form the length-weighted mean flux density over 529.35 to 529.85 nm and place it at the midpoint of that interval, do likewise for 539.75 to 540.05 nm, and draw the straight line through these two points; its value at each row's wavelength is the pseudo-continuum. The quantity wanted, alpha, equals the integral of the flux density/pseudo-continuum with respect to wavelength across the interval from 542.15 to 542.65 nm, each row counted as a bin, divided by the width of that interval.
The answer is 1.23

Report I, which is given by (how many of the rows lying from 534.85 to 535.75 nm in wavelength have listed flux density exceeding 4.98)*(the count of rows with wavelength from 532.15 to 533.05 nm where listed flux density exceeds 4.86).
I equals 21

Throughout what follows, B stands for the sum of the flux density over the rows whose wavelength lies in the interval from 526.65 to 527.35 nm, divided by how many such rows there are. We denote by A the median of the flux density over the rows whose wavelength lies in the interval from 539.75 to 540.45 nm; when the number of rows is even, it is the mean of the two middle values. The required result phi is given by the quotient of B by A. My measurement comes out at 0.87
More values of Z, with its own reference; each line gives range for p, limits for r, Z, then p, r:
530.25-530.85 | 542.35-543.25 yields -28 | -0.02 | -0.07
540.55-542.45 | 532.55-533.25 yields -16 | 0.11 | 0.20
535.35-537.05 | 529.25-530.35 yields -27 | -0.08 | -0.03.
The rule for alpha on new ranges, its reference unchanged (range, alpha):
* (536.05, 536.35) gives 1.17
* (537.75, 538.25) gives 1.16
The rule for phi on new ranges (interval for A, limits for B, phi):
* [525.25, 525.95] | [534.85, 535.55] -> 1.20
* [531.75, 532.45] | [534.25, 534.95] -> 0.96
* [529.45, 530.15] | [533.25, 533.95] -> 1.04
